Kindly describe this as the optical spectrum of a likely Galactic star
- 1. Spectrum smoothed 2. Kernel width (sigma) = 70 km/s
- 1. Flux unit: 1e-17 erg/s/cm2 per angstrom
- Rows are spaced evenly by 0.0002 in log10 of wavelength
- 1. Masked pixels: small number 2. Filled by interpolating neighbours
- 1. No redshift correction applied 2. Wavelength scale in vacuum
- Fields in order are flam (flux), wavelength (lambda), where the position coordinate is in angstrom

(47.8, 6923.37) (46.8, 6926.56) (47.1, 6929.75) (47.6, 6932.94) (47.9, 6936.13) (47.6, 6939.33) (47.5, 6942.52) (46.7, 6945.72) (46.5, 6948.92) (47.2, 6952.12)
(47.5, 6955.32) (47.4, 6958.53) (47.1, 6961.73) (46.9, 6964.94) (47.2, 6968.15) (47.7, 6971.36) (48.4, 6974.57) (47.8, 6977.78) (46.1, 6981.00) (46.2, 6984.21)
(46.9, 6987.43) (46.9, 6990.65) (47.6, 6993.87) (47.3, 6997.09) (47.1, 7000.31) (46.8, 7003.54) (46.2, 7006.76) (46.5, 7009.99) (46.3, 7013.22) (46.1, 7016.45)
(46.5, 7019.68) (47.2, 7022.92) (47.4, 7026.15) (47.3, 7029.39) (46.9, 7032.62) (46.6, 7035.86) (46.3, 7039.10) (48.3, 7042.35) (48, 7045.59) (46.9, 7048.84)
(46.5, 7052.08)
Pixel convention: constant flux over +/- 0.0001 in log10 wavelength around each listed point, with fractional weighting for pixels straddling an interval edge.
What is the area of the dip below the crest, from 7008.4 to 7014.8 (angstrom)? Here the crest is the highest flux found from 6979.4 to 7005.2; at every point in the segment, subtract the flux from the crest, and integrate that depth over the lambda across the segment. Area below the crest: 7.7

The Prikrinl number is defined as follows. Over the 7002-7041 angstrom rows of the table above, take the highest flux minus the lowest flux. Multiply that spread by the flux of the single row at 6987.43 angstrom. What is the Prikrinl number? 61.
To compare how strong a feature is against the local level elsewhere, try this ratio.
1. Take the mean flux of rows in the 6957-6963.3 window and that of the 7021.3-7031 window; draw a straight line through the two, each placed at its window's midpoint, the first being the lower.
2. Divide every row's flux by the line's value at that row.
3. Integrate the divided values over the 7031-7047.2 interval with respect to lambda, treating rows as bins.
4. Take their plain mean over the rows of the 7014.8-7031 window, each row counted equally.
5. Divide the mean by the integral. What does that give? 0.0613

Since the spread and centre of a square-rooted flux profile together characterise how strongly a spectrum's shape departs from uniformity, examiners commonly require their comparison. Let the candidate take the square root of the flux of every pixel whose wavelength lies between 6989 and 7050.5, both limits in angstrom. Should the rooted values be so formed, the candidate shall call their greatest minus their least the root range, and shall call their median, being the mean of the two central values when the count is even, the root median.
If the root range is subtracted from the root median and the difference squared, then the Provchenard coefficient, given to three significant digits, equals 44.7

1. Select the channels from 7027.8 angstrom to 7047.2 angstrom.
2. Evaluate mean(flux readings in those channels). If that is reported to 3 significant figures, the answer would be 47.2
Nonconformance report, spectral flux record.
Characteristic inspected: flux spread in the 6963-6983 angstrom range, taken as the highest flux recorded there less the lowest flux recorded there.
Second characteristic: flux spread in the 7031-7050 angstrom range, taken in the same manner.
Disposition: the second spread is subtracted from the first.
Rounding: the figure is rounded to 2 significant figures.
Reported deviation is 0.30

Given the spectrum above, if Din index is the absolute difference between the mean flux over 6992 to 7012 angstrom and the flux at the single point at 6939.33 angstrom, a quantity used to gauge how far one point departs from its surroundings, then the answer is 0.7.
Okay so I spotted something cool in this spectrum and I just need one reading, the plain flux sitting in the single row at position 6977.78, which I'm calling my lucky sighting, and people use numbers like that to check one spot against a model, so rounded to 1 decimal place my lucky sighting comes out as 47.8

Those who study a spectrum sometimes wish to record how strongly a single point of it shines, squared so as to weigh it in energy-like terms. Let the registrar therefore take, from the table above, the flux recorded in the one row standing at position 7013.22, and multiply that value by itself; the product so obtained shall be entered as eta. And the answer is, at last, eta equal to 2144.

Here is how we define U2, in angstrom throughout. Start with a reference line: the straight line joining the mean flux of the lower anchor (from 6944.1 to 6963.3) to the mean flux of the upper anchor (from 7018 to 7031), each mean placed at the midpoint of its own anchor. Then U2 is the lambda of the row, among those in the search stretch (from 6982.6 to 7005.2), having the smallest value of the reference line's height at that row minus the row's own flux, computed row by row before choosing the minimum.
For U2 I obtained 6993.87 angstrom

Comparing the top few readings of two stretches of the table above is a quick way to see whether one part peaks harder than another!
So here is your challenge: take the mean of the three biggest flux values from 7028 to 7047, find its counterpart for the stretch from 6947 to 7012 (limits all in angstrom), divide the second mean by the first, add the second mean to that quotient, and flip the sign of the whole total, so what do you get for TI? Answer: -49.0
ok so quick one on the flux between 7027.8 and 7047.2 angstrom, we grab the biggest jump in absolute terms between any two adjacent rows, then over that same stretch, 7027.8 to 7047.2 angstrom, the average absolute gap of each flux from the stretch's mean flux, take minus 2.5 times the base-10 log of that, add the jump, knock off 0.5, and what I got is 2.0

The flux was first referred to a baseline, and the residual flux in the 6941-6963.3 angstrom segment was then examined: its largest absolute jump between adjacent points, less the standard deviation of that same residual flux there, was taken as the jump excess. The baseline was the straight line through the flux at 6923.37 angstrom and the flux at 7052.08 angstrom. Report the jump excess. 0.4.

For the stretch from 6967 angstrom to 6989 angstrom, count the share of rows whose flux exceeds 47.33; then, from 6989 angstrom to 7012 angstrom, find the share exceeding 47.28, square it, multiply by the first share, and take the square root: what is 0.187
